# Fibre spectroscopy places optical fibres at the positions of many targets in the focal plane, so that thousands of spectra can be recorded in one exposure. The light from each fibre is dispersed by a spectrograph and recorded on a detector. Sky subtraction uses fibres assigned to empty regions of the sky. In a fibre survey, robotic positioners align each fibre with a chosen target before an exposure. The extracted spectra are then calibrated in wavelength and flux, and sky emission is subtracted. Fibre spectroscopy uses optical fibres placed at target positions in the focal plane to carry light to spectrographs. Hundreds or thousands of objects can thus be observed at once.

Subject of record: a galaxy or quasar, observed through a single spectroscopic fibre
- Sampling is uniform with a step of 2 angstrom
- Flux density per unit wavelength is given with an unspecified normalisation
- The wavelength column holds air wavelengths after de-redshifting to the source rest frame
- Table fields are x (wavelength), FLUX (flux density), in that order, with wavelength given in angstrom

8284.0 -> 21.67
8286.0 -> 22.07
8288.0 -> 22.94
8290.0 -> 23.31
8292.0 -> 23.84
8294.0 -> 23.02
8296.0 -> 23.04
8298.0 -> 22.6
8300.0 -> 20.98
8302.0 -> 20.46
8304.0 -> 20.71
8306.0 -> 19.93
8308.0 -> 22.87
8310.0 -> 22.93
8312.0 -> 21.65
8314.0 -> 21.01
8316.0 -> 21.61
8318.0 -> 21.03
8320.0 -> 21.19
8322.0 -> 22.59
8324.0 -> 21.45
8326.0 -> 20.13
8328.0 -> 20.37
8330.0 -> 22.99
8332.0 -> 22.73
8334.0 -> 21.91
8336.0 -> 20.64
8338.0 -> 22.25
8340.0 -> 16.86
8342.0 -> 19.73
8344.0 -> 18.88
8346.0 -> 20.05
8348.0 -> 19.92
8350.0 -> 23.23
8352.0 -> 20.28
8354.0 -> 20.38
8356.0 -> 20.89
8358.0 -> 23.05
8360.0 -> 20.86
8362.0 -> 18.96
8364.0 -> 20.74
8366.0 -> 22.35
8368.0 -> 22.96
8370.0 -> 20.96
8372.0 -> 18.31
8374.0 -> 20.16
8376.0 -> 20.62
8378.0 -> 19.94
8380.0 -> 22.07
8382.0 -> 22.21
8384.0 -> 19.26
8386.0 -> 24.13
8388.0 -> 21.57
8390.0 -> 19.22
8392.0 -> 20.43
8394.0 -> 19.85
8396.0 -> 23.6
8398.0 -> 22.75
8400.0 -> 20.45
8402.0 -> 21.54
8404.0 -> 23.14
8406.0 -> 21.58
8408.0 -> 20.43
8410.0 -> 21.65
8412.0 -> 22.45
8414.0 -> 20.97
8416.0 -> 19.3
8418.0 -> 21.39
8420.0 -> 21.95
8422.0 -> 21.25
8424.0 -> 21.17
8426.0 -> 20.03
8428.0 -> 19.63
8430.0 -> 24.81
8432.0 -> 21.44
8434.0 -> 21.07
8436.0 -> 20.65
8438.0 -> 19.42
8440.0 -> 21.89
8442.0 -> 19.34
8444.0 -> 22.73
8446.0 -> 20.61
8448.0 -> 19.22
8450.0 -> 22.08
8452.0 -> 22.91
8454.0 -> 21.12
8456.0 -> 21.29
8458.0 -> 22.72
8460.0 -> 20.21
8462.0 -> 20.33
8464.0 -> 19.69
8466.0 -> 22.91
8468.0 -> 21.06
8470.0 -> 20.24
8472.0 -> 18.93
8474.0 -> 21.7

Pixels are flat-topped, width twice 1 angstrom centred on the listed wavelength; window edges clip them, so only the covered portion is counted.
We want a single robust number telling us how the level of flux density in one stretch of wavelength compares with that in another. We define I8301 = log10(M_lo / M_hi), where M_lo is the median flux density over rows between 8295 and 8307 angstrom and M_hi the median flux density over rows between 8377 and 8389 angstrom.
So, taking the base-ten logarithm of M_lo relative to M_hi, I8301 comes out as -0.020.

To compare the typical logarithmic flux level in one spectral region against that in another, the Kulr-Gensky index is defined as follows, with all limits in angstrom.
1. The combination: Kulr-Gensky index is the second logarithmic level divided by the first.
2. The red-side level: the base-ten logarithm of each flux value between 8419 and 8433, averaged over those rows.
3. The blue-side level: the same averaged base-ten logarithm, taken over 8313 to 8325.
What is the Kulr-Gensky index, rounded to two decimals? 1.00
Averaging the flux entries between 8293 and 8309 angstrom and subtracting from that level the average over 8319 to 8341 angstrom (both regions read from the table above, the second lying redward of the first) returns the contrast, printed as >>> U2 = 0.5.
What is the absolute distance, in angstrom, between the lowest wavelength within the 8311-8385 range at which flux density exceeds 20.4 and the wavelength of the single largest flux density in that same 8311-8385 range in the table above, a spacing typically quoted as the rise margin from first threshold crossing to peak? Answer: 38 angstrom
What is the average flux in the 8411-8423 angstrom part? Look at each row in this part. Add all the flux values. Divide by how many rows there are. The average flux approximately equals 21.2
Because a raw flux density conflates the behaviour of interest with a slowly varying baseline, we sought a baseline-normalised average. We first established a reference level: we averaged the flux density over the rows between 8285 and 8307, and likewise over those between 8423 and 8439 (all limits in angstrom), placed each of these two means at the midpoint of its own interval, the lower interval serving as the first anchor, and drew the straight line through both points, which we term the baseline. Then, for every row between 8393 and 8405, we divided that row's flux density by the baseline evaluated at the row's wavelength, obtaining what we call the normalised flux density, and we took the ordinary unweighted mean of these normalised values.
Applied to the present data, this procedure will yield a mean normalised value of 1.03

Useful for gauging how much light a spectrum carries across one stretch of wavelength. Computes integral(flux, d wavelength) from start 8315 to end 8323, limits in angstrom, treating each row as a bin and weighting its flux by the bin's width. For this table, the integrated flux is 173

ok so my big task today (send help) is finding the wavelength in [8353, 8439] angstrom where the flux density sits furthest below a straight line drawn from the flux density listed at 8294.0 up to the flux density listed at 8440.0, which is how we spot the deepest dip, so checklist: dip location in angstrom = 8372.0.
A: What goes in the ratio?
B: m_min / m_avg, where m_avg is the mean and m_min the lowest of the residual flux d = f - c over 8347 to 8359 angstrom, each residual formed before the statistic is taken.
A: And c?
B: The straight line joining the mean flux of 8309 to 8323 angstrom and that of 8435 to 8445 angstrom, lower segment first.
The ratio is 10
